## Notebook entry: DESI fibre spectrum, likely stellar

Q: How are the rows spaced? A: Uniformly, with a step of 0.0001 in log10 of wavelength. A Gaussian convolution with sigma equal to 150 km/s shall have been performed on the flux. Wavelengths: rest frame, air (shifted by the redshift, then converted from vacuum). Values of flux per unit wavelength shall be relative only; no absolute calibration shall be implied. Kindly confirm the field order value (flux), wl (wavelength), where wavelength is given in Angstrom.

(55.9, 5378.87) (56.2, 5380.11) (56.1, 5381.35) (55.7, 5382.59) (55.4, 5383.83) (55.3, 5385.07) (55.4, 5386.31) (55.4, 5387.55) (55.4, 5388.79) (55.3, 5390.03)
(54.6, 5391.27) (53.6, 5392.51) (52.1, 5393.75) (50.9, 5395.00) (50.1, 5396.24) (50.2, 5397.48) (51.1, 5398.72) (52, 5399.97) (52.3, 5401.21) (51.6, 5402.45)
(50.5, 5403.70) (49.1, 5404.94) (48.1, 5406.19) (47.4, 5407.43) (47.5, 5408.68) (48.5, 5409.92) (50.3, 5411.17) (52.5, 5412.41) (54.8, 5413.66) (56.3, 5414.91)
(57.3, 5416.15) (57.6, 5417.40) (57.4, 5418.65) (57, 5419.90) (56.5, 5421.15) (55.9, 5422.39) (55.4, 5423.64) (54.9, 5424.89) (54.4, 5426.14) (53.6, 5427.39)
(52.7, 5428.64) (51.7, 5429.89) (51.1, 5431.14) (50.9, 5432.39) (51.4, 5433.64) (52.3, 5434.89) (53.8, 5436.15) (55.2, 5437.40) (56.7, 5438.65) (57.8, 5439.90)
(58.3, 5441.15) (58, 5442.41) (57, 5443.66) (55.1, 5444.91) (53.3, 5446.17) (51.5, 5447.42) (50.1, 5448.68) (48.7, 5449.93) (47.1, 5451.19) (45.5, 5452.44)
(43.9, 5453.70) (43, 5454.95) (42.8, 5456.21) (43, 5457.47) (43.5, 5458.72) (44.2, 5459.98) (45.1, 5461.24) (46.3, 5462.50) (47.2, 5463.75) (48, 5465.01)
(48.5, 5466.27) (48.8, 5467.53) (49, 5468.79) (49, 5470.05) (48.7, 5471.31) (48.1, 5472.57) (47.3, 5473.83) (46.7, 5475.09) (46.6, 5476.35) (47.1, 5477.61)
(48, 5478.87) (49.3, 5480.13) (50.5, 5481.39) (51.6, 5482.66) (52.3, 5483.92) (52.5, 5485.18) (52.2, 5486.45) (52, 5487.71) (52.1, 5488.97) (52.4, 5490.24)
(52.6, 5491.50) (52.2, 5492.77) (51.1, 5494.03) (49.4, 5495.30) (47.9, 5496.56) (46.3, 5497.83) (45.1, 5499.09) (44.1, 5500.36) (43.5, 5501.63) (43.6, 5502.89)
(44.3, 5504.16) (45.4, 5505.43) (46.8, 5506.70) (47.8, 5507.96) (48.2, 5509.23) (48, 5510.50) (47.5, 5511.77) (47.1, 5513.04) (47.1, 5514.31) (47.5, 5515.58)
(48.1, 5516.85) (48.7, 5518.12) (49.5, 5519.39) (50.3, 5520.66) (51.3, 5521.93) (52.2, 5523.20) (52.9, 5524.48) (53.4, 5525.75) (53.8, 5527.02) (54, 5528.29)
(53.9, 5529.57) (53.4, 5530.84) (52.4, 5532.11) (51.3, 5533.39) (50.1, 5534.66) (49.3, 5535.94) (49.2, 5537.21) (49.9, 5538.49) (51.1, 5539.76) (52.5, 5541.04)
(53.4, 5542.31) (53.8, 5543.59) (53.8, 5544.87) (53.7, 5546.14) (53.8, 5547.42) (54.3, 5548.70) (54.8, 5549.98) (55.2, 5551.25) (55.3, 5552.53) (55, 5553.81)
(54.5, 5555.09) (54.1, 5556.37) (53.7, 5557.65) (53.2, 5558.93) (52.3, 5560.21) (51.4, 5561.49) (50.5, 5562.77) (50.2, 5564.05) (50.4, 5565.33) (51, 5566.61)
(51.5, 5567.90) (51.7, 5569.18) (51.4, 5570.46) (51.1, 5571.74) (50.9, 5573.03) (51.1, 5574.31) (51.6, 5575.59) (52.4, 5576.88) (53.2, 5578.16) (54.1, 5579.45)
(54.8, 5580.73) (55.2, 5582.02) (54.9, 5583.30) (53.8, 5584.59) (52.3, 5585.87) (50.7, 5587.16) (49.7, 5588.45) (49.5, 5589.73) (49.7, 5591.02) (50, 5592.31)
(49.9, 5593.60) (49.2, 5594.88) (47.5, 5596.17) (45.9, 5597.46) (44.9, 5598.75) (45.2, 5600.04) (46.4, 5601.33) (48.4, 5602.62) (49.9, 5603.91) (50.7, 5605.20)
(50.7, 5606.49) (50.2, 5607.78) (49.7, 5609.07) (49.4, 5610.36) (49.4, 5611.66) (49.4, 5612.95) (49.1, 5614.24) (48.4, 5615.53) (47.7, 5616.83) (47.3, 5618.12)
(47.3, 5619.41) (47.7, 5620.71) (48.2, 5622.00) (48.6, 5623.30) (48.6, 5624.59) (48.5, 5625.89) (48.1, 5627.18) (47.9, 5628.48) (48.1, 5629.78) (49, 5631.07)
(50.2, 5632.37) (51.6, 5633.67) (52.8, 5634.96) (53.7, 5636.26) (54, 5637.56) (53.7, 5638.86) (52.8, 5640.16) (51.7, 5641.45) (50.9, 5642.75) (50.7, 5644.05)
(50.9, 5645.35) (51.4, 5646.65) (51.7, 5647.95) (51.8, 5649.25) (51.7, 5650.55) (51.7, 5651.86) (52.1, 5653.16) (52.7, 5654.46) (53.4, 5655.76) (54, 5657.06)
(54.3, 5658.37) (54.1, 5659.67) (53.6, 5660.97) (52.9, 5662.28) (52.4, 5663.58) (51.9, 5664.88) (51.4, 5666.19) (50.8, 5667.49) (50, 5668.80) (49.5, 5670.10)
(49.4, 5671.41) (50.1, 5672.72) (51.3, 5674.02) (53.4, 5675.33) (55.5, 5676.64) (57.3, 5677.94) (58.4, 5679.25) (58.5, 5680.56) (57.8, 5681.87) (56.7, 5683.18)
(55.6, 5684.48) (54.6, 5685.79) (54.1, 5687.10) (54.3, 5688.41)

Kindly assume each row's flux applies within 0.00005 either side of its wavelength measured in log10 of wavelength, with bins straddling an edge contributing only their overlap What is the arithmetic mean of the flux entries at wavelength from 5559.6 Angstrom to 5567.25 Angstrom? 51.0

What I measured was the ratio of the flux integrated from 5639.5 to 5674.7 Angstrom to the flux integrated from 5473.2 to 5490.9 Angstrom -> 2.1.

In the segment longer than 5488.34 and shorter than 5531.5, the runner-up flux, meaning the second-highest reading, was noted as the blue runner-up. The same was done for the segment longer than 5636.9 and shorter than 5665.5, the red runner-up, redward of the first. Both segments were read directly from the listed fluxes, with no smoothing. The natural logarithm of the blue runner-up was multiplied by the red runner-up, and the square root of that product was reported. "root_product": 14.69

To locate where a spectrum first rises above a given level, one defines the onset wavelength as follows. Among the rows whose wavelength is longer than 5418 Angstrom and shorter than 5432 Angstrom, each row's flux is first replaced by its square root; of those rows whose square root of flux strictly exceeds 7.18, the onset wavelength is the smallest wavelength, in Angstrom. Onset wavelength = 5418.65 Angstrom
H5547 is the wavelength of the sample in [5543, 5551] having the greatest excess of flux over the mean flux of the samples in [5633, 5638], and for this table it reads 5549.98 Angstrom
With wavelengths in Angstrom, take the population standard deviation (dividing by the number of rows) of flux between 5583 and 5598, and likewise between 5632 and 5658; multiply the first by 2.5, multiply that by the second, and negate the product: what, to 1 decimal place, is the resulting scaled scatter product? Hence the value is -6.7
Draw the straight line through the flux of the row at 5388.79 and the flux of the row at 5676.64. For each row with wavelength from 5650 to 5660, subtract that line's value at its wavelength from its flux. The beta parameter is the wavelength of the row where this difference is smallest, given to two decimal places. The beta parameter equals 5651.86 Angstrom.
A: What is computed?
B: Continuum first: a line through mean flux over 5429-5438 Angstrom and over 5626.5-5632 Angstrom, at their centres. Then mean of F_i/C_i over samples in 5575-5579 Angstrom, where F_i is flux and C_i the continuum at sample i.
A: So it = 1.06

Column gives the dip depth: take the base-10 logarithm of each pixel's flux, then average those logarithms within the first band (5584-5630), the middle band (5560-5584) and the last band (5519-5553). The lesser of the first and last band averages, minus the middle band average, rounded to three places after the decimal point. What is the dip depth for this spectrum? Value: -0.028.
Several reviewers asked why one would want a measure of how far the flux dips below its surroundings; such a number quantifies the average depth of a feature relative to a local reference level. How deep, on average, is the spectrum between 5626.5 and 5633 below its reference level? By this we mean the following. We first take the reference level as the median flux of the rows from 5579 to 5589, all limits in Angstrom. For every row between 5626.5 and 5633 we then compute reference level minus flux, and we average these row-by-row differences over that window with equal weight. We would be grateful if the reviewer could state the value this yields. 5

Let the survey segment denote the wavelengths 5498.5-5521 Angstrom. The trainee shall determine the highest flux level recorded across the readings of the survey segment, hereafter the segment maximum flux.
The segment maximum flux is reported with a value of 50.3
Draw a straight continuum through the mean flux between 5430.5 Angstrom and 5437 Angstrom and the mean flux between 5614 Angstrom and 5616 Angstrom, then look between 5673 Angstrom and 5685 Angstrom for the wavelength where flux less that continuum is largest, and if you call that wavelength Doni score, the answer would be 5680.56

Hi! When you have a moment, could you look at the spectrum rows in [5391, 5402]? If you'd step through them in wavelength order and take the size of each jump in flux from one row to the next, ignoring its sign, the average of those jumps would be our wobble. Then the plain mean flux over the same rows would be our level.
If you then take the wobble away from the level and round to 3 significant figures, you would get 51.0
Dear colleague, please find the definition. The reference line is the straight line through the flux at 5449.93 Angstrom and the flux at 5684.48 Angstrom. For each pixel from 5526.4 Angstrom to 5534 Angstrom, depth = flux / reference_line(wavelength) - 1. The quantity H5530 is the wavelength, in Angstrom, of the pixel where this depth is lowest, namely 5533.39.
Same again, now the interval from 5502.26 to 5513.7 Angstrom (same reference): 5502.89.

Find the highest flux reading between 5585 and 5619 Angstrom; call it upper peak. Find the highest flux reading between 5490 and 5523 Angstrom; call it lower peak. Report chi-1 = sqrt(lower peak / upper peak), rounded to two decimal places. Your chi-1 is 1.00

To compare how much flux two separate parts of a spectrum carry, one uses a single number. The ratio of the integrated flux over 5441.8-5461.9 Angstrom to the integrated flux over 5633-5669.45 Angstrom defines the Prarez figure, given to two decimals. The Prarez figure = 0.51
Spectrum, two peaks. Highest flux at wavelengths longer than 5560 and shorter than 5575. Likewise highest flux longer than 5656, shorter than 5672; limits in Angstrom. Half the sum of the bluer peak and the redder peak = 53.3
